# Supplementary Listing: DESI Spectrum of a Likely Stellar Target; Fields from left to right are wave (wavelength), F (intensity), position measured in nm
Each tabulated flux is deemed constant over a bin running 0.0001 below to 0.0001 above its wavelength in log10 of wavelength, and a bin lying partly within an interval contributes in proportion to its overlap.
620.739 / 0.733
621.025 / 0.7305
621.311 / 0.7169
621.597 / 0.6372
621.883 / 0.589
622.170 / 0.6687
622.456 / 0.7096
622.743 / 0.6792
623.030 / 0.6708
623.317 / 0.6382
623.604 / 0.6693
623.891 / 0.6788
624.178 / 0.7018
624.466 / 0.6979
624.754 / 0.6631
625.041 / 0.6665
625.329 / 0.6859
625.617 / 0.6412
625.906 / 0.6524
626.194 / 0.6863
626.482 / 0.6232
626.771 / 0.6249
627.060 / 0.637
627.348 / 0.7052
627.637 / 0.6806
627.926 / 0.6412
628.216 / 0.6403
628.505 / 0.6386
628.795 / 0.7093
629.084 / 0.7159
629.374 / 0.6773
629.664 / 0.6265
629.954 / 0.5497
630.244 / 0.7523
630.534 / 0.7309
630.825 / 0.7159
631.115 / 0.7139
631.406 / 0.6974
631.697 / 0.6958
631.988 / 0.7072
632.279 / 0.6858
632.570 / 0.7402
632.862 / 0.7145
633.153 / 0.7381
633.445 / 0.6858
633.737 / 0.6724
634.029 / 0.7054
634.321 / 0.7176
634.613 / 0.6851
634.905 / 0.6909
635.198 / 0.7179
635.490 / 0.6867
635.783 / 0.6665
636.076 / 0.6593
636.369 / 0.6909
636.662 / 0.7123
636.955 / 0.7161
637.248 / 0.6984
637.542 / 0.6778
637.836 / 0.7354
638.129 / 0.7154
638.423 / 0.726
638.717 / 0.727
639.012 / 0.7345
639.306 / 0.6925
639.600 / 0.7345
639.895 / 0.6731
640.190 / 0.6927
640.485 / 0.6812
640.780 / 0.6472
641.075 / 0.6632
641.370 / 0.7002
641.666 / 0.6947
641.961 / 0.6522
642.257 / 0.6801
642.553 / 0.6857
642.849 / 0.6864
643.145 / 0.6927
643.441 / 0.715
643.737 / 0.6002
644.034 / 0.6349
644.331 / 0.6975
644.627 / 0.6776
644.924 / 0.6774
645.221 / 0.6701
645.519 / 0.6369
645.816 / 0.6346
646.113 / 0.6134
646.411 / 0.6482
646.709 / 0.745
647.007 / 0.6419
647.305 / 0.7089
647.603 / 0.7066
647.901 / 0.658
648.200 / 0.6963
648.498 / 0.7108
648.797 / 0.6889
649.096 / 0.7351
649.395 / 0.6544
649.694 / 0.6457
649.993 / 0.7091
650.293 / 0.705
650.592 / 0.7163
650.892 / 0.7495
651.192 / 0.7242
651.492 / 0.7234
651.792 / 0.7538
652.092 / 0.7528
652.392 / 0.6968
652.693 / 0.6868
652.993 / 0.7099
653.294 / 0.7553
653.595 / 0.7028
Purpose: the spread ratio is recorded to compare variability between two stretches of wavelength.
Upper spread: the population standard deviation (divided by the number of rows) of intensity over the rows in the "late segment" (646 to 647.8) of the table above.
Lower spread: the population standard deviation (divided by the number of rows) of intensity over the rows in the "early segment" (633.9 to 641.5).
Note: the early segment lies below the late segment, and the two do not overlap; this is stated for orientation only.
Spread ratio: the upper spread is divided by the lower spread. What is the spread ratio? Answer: 1.9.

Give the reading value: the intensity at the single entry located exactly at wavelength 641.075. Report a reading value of 0.6632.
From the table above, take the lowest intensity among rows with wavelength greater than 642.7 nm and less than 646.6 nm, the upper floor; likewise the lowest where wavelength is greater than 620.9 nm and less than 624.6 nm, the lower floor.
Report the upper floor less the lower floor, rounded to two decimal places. 0.01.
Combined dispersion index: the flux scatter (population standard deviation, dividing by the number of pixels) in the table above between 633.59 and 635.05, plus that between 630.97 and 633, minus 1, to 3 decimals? -0.968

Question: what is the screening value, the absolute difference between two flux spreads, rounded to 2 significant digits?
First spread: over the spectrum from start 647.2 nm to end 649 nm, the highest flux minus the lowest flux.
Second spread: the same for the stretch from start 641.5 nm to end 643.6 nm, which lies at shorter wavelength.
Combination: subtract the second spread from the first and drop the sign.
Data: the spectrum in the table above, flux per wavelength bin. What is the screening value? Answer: 0.010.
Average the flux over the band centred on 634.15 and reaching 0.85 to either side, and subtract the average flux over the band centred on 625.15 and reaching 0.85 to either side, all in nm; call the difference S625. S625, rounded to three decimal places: 0.025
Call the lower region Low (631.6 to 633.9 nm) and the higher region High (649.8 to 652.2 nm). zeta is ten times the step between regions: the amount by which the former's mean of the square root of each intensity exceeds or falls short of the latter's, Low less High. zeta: -0.1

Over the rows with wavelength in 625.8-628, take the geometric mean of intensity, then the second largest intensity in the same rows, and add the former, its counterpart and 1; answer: 2.342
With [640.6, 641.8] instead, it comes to 2.371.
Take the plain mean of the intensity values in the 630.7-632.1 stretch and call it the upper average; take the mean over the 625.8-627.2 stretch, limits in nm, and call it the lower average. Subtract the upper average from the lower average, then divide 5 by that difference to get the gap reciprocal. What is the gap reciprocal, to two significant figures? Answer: -82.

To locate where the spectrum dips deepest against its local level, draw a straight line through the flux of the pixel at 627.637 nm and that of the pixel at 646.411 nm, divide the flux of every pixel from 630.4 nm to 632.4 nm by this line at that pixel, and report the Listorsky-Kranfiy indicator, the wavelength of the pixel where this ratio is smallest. 632.279 nm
